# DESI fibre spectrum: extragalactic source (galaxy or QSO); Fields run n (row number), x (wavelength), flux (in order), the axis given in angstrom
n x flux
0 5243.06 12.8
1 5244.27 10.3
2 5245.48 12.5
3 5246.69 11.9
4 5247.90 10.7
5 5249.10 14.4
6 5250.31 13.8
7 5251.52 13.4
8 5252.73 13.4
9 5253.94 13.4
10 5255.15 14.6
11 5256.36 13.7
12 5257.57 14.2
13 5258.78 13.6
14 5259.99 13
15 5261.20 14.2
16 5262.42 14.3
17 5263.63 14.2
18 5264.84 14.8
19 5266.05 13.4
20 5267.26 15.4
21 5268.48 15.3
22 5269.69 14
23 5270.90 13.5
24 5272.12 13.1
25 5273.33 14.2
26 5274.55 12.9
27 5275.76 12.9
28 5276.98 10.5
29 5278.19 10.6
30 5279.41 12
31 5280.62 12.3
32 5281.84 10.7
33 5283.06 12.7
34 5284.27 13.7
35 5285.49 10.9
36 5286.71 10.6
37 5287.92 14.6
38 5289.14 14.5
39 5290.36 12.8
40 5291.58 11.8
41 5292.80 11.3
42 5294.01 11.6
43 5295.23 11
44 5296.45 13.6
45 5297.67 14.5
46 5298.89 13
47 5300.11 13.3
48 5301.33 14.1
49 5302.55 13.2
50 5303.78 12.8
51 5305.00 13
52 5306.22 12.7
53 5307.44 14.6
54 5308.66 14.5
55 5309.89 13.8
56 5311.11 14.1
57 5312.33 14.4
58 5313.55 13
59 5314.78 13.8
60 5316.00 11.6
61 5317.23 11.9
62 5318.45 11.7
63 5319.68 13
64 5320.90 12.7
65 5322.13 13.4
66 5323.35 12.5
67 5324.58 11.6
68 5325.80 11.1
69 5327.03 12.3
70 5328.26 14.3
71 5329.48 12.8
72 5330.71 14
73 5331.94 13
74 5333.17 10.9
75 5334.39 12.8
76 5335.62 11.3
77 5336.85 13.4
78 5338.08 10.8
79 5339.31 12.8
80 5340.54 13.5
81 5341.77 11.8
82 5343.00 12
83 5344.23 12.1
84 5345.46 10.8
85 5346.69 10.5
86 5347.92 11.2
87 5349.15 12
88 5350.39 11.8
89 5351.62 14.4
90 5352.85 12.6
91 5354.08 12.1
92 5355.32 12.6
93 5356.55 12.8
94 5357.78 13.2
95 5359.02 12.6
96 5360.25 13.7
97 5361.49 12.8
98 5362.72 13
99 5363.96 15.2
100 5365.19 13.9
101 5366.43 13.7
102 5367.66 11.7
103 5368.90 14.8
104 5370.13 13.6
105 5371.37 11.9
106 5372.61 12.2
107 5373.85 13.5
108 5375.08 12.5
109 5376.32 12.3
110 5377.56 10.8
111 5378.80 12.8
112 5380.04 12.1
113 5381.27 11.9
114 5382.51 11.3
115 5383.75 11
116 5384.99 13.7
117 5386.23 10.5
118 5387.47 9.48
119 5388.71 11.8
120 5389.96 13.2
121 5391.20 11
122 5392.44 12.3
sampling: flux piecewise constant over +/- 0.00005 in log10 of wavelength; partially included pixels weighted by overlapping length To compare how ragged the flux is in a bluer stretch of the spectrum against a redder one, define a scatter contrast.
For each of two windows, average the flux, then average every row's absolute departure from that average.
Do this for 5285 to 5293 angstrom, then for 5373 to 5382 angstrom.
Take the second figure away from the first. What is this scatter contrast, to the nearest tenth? 0.8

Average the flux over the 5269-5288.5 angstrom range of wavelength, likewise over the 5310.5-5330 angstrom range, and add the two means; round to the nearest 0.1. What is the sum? 25.2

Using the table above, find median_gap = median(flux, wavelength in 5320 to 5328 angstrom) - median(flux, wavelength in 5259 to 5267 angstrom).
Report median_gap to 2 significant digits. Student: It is -1.8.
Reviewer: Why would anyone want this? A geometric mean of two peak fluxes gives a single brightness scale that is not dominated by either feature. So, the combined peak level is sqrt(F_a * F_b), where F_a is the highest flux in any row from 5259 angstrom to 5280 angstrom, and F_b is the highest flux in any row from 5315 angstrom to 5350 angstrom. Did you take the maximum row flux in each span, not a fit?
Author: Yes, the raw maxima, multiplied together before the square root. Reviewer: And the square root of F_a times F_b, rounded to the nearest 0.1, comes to 14.8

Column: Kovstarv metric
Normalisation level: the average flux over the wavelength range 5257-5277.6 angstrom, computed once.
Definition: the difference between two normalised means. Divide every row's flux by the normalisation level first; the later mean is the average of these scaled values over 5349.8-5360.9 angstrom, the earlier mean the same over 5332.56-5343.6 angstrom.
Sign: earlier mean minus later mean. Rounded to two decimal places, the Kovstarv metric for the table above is -0.05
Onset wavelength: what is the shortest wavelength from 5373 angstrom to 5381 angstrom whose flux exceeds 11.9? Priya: 5373.85 angstrom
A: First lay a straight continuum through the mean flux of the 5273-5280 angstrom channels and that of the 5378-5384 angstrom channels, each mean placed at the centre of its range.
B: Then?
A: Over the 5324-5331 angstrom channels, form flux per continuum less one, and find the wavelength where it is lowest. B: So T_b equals 5325.80 angstrom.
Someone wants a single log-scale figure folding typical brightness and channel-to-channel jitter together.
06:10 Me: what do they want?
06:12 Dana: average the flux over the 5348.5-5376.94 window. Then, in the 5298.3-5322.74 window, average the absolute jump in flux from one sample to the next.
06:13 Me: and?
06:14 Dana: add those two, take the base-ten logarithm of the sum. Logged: 1.14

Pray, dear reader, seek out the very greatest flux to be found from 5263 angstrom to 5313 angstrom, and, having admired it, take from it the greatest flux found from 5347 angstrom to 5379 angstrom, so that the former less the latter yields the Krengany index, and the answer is 0.2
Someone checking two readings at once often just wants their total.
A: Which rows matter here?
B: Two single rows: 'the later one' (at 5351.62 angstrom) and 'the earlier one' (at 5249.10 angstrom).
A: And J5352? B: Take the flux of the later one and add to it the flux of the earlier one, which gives 28.8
